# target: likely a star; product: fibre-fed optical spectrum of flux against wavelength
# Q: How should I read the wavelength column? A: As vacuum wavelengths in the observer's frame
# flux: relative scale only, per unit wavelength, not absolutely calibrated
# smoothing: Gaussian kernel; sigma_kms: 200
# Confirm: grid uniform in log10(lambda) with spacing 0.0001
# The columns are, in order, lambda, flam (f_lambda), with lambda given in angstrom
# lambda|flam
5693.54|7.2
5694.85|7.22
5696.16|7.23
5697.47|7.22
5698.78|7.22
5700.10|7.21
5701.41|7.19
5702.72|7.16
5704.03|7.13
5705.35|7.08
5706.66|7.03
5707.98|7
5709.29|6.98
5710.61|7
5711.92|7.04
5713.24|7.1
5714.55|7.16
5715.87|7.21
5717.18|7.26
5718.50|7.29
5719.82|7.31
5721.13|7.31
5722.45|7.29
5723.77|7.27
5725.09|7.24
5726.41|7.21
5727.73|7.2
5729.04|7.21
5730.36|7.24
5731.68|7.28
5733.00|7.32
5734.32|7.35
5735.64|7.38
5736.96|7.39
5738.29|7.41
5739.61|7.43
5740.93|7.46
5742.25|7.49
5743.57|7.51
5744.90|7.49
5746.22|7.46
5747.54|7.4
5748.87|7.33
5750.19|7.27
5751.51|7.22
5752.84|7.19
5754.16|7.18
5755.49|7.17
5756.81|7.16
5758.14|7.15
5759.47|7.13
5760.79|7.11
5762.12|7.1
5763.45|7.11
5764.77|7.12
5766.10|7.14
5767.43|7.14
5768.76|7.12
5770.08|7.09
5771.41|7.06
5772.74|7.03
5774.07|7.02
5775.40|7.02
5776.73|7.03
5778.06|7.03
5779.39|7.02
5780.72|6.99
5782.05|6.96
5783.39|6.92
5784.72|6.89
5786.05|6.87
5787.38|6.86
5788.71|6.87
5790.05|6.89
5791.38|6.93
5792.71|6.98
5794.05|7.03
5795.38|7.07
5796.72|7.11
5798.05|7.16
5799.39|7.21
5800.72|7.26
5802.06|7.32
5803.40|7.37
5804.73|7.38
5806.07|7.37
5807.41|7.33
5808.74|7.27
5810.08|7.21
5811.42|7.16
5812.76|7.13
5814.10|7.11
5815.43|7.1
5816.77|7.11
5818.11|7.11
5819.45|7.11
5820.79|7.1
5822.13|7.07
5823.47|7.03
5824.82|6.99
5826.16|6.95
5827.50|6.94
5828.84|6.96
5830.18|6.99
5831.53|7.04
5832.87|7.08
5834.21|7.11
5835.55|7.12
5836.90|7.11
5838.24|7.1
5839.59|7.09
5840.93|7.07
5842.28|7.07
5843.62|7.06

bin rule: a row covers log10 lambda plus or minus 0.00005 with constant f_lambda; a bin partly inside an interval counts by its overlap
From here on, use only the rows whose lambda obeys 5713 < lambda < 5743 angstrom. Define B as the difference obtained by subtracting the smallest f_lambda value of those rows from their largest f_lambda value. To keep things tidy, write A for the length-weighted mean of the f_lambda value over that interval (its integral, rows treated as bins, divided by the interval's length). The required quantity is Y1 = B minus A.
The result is -6.91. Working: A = 7.30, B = 0.390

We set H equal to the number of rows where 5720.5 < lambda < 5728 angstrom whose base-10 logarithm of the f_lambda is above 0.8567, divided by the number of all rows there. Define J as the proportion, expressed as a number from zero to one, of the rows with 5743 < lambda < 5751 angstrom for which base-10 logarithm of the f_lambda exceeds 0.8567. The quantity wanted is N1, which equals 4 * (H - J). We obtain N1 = 0.0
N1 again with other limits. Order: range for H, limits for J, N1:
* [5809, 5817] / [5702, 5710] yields 0.7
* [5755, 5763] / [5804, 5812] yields -3.3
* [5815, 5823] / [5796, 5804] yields -2.7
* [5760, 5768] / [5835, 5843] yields 0.0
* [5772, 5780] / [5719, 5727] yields -4.0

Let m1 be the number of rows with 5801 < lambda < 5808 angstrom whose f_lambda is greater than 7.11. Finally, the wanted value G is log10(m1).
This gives 0.70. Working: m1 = 5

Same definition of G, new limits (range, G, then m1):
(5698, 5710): 0.70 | 5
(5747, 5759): 0.95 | 9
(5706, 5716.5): 0.30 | 2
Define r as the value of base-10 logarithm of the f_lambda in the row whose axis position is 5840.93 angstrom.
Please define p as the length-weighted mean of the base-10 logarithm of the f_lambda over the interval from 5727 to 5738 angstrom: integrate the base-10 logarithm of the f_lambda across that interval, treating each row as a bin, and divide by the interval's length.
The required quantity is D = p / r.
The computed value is 1.016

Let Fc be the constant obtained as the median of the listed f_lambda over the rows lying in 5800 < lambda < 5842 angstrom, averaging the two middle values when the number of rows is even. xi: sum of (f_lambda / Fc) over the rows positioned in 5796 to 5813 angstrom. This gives 13.3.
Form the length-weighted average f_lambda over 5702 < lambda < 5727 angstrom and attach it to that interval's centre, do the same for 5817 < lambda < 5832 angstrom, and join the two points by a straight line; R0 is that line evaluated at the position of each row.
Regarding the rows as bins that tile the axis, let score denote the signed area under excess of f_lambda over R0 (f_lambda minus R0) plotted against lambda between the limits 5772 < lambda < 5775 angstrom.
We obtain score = -0.2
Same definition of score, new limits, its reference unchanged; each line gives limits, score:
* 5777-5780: -0.2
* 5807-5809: 0.5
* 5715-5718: 0.2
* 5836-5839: 0.3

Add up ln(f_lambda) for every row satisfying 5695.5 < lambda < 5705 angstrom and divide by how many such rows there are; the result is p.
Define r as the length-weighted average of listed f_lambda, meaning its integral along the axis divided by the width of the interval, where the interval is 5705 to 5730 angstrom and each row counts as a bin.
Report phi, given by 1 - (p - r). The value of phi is 6.20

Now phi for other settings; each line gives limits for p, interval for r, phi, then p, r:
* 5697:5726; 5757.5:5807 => 6.11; 1.97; 7.08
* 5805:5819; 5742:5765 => 6.28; 1.97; 7.25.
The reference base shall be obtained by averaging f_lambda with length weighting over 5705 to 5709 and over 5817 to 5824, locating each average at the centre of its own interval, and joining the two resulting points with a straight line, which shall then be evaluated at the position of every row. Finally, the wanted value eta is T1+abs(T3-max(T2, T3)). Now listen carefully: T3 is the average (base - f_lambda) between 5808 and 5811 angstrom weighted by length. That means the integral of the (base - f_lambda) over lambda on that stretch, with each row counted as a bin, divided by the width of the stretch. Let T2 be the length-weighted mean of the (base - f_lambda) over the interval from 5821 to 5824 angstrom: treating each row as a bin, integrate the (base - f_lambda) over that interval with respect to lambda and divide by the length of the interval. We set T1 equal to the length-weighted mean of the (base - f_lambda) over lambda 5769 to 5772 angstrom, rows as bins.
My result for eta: 0.16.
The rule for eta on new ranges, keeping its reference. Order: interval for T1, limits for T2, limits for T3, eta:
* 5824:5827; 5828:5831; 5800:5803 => 0.45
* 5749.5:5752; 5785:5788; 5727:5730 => 0.17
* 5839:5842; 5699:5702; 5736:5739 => 0.20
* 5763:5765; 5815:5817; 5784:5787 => -0.05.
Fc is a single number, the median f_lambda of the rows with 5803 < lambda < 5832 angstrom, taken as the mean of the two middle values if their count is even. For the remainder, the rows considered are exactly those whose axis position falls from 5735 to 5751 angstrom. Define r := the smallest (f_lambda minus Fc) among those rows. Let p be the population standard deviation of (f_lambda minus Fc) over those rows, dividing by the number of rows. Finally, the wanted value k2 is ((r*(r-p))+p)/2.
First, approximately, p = 0.07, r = 0.16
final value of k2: 0.041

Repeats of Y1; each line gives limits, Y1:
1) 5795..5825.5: -6.79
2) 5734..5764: -6.89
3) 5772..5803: -6.56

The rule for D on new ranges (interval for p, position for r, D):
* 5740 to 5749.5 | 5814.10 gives 1.024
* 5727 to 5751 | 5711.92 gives 1.023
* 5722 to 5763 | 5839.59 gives 1.014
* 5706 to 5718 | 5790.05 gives 1.015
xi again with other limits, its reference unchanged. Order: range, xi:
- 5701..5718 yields 13.0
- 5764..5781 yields 12.9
